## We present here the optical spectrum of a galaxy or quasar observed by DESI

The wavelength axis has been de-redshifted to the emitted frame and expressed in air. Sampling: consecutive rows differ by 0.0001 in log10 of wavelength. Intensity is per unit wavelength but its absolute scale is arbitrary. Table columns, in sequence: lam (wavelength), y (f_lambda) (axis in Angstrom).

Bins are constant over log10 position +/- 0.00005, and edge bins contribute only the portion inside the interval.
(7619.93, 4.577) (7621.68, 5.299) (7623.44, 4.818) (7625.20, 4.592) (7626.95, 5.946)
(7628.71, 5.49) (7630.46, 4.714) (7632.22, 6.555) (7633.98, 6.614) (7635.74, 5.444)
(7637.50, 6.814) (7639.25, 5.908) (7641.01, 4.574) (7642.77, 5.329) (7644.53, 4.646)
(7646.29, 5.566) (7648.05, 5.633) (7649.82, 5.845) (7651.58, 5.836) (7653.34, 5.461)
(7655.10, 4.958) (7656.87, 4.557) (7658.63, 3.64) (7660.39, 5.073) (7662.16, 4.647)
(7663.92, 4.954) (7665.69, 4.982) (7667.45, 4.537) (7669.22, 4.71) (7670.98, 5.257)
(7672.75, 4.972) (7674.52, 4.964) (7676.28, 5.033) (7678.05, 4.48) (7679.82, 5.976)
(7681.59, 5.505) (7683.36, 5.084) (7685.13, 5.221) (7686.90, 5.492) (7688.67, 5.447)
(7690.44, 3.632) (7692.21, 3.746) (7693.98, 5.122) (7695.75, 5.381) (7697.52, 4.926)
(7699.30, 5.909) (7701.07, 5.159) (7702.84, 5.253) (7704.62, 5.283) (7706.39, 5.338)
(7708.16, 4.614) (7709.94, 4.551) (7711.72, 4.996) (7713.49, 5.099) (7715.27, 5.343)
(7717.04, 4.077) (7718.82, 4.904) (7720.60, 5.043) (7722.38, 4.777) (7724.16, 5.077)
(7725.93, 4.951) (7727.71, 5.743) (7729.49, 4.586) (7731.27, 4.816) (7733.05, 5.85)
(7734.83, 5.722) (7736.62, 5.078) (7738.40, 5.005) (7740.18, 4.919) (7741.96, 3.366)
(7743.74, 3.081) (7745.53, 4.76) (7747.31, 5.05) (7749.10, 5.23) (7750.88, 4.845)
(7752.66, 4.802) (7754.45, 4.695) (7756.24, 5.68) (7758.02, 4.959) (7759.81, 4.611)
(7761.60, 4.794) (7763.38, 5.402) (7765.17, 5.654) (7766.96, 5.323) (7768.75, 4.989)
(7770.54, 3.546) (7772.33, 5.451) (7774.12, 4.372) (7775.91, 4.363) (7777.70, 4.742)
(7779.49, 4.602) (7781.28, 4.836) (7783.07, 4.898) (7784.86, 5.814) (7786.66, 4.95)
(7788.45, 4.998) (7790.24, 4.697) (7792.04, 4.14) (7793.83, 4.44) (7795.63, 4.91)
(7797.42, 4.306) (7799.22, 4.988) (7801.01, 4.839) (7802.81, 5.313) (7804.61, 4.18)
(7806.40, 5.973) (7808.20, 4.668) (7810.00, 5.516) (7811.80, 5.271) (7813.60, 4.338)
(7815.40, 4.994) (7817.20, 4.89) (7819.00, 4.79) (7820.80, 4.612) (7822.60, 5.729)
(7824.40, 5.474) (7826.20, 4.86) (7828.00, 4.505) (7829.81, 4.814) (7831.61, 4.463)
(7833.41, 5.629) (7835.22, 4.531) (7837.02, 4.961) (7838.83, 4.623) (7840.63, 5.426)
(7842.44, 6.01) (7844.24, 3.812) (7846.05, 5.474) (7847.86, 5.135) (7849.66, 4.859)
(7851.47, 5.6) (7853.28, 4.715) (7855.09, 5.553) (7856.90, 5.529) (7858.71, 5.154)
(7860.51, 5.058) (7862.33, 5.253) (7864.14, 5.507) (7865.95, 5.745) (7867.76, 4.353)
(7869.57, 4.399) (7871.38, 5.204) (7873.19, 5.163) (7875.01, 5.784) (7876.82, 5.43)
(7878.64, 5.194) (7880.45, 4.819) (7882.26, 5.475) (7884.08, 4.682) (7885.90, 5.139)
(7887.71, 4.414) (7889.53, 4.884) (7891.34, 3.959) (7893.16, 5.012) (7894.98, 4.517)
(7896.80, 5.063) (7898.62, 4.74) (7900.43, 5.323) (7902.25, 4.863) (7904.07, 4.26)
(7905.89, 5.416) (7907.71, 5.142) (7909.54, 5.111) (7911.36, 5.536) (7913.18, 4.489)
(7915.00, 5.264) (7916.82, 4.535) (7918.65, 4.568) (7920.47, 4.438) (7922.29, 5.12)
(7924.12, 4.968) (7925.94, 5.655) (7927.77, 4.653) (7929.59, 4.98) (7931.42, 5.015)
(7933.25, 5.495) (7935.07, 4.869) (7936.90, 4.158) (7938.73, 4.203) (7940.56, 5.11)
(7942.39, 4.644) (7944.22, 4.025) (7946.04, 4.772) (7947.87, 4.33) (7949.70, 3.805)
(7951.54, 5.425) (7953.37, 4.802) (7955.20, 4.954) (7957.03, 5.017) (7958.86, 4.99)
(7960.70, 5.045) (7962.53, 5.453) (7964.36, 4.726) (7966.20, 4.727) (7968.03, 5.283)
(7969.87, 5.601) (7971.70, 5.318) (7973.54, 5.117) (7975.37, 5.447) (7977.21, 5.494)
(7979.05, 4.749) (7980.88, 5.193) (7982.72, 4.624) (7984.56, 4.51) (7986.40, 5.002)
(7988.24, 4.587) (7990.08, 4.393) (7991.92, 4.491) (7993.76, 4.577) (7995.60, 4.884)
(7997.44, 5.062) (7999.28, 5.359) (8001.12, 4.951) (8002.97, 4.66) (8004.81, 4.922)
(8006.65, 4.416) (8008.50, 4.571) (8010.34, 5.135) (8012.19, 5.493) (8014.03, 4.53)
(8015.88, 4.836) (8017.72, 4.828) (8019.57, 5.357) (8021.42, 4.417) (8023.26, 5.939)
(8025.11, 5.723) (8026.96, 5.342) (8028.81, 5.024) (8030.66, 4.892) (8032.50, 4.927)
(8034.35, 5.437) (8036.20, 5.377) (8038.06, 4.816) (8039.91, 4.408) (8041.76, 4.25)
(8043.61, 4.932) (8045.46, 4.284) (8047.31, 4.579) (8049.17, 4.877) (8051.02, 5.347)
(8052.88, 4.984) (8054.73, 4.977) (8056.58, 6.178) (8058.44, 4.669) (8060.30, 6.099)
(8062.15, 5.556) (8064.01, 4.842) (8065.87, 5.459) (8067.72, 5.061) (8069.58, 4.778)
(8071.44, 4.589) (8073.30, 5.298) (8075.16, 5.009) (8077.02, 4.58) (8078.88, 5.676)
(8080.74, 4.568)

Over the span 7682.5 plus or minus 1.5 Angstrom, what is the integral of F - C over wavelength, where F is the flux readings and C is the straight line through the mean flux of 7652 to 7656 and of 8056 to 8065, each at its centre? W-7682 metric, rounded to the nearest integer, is 0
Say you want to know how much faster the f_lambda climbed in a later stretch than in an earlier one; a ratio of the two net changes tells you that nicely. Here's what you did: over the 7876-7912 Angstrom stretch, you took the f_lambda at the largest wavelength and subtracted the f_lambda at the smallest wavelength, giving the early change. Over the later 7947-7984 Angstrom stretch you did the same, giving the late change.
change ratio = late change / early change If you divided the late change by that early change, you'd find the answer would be 2.8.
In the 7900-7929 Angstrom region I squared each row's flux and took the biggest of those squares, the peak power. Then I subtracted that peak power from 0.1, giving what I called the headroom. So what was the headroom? -32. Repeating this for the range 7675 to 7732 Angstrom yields -36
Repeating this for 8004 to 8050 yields -35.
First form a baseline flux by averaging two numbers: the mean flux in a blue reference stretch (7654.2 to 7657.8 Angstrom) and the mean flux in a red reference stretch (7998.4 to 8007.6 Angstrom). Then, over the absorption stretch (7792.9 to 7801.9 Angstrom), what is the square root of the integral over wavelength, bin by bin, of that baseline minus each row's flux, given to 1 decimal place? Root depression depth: 1.0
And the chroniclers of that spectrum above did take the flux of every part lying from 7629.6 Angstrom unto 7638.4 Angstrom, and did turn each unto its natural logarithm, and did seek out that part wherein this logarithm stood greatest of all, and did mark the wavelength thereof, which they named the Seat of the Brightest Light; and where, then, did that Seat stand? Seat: 7637.50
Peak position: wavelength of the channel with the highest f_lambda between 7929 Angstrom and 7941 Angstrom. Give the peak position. 7933.25 Angstrom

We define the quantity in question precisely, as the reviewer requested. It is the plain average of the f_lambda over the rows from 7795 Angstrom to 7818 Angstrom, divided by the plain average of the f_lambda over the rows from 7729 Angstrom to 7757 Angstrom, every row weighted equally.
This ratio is 1.02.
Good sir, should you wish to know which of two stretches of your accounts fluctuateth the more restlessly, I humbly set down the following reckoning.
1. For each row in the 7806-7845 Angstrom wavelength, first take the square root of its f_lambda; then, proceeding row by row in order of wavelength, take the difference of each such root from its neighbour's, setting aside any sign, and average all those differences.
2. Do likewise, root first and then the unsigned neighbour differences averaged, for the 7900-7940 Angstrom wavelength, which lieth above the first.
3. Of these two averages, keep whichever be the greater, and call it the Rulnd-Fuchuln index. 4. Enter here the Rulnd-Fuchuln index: 0.149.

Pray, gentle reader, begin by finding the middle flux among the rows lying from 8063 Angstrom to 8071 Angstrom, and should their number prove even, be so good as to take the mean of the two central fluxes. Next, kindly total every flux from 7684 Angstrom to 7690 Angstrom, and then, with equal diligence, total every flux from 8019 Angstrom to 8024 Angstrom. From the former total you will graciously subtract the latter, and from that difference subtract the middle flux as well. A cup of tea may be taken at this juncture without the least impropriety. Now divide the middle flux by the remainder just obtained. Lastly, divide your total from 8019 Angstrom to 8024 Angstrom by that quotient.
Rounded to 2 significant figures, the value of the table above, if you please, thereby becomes -14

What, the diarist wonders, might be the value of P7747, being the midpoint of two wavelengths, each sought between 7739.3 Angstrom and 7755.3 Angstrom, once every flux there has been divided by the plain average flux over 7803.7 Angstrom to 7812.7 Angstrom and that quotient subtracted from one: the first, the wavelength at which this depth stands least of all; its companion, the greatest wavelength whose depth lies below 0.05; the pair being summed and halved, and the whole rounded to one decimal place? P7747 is 7749.1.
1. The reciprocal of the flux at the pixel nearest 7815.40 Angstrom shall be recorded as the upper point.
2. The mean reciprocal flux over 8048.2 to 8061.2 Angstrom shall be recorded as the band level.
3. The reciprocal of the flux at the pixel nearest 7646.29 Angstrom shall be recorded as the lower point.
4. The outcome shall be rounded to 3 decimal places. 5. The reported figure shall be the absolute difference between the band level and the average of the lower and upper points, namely 0.001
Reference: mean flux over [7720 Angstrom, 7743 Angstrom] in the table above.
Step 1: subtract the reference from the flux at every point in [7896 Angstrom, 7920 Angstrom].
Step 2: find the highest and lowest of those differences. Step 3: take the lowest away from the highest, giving 1.3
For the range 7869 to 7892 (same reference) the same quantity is 1.8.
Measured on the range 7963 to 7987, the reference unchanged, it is 1.1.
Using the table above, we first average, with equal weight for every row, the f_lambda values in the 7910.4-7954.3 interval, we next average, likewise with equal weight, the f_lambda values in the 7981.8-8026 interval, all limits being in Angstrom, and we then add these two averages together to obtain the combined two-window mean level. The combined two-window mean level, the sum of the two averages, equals 9.7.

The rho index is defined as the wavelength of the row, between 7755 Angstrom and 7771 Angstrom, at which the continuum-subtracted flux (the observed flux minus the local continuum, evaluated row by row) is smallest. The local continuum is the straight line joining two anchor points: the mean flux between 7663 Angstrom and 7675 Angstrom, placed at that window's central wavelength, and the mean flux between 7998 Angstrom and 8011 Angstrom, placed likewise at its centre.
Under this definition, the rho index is 7770.54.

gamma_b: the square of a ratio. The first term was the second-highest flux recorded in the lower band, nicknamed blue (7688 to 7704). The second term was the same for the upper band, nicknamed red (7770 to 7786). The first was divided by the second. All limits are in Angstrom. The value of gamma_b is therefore 1.00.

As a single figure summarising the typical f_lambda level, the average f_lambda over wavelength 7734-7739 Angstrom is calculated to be 5.3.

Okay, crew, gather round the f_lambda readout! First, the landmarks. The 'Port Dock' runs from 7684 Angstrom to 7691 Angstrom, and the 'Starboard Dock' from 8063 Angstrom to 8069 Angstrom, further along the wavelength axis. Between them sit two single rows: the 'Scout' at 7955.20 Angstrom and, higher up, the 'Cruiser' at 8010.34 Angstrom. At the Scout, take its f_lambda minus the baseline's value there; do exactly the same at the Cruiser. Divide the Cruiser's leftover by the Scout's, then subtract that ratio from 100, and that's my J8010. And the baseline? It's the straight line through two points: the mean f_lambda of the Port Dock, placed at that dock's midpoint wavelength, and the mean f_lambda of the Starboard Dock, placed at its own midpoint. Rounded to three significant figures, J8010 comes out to 100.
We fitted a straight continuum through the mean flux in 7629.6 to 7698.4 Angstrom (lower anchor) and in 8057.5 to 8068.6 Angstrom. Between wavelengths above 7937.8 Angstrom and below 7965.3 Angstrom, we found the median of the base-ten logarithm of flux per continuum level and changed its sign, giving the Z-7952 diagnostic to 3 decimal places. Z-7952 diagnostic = 0.039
